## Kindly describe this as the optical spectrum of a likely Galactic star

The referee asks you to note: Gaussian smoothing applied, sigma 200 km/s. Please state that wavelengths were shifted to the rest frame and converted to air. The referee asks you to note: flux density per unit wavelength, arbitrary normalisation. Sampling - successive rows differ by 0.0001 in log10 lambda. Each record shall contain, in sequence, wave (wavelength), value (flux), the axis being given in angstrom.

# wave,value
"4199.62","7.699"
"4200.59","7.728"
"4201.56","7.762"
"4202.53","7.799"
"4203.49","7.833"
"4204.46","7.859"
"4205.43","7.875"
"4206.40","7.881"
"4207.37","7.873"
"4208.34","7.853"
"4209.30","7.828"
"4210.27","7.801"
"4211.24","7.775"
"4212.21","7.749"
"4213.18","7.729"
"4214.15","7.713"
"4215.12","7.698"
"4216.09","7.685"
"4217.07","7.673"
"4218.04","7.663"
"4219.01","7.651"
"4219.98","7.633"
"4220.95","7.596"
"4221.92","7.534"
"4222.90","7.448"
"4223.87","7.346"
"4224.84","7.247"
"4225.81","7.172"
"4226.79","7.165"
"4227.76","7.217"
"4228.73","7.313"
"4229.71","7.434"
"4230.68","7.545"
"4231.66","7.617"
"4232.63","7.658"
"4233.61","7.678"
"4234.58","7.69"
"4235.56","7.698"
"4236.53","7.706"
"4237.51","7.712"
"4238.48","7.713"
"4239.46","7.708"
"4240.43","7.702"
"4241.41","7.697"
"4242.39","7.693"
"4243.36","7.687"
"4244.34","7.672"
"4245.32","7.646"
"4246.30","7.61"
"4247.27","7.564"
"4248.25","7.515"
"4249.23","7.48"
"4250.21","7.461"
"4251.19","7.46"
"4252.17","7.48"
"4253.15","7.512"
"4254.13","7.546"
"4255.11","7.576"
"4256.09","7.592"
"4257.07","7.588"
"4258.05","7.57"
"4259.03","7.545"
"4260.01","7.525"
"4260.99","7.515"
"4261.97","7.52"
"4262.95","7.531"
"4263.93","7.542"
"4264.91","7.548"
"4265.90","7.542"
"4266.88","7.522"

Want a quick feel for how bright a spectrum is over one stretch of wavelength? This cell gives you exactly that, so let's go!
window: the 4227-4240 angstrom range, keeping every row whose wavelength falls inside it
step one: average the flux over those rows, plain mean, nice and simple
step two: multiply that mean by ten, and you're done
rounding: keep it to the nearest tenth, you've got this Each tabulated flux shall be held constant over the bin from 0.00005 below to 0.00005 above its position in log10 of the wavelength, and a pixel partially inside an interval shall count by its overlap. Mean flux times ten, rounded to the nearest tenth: 75.9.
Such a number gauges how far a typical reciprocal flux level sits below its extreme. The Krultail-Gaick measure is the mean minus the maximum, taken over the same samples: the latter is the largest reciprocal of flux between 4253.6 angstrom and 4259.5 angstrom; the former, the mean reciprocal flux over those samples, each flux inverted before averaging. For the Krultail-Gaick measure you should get -0.0004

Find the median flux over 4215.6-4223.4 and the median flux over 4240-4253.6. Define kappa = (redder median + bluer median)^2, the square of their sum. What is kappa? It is 232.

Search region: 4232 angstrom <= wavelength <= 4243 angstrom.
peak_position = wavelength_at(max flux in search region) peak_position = 4238.48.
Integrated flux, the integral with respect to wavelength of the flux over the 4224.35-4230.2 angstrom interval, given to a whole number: 42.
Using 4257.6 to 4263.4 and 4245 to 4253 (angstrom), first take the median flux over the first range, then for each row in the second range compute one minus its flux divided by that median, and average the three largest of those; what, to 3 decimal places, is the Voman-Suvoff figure 0.008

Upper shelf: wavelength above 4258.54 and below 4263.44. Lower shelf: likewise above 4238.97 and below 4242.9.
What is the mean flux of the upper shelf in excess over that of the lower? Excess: -0.17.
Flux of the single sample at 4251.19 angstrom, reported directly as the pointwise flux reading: 7.46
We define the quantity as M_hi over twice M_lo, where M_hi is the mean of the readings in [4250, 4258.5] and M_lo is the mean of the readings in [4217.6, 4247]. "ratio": 0.498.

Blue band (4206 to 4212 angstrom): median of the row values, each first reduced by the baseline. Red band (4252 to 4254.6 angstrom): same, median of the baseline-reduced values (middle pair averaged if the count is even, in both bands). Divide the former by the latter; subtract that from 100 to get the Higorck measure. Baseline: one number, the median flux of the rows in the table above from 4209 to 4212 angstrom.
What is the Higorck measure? 100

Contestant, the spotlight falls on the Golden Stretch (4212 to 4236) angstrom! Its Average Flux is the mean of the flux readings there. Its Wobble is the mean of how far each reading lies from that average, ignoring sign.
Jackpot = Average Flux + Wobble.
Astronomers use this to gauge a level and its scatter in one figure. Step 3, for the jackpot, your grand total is 7.70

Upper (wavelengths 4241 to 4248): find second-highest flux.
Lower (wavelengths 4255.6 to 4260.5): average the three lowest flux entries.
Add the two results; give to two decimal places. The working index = 15.24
